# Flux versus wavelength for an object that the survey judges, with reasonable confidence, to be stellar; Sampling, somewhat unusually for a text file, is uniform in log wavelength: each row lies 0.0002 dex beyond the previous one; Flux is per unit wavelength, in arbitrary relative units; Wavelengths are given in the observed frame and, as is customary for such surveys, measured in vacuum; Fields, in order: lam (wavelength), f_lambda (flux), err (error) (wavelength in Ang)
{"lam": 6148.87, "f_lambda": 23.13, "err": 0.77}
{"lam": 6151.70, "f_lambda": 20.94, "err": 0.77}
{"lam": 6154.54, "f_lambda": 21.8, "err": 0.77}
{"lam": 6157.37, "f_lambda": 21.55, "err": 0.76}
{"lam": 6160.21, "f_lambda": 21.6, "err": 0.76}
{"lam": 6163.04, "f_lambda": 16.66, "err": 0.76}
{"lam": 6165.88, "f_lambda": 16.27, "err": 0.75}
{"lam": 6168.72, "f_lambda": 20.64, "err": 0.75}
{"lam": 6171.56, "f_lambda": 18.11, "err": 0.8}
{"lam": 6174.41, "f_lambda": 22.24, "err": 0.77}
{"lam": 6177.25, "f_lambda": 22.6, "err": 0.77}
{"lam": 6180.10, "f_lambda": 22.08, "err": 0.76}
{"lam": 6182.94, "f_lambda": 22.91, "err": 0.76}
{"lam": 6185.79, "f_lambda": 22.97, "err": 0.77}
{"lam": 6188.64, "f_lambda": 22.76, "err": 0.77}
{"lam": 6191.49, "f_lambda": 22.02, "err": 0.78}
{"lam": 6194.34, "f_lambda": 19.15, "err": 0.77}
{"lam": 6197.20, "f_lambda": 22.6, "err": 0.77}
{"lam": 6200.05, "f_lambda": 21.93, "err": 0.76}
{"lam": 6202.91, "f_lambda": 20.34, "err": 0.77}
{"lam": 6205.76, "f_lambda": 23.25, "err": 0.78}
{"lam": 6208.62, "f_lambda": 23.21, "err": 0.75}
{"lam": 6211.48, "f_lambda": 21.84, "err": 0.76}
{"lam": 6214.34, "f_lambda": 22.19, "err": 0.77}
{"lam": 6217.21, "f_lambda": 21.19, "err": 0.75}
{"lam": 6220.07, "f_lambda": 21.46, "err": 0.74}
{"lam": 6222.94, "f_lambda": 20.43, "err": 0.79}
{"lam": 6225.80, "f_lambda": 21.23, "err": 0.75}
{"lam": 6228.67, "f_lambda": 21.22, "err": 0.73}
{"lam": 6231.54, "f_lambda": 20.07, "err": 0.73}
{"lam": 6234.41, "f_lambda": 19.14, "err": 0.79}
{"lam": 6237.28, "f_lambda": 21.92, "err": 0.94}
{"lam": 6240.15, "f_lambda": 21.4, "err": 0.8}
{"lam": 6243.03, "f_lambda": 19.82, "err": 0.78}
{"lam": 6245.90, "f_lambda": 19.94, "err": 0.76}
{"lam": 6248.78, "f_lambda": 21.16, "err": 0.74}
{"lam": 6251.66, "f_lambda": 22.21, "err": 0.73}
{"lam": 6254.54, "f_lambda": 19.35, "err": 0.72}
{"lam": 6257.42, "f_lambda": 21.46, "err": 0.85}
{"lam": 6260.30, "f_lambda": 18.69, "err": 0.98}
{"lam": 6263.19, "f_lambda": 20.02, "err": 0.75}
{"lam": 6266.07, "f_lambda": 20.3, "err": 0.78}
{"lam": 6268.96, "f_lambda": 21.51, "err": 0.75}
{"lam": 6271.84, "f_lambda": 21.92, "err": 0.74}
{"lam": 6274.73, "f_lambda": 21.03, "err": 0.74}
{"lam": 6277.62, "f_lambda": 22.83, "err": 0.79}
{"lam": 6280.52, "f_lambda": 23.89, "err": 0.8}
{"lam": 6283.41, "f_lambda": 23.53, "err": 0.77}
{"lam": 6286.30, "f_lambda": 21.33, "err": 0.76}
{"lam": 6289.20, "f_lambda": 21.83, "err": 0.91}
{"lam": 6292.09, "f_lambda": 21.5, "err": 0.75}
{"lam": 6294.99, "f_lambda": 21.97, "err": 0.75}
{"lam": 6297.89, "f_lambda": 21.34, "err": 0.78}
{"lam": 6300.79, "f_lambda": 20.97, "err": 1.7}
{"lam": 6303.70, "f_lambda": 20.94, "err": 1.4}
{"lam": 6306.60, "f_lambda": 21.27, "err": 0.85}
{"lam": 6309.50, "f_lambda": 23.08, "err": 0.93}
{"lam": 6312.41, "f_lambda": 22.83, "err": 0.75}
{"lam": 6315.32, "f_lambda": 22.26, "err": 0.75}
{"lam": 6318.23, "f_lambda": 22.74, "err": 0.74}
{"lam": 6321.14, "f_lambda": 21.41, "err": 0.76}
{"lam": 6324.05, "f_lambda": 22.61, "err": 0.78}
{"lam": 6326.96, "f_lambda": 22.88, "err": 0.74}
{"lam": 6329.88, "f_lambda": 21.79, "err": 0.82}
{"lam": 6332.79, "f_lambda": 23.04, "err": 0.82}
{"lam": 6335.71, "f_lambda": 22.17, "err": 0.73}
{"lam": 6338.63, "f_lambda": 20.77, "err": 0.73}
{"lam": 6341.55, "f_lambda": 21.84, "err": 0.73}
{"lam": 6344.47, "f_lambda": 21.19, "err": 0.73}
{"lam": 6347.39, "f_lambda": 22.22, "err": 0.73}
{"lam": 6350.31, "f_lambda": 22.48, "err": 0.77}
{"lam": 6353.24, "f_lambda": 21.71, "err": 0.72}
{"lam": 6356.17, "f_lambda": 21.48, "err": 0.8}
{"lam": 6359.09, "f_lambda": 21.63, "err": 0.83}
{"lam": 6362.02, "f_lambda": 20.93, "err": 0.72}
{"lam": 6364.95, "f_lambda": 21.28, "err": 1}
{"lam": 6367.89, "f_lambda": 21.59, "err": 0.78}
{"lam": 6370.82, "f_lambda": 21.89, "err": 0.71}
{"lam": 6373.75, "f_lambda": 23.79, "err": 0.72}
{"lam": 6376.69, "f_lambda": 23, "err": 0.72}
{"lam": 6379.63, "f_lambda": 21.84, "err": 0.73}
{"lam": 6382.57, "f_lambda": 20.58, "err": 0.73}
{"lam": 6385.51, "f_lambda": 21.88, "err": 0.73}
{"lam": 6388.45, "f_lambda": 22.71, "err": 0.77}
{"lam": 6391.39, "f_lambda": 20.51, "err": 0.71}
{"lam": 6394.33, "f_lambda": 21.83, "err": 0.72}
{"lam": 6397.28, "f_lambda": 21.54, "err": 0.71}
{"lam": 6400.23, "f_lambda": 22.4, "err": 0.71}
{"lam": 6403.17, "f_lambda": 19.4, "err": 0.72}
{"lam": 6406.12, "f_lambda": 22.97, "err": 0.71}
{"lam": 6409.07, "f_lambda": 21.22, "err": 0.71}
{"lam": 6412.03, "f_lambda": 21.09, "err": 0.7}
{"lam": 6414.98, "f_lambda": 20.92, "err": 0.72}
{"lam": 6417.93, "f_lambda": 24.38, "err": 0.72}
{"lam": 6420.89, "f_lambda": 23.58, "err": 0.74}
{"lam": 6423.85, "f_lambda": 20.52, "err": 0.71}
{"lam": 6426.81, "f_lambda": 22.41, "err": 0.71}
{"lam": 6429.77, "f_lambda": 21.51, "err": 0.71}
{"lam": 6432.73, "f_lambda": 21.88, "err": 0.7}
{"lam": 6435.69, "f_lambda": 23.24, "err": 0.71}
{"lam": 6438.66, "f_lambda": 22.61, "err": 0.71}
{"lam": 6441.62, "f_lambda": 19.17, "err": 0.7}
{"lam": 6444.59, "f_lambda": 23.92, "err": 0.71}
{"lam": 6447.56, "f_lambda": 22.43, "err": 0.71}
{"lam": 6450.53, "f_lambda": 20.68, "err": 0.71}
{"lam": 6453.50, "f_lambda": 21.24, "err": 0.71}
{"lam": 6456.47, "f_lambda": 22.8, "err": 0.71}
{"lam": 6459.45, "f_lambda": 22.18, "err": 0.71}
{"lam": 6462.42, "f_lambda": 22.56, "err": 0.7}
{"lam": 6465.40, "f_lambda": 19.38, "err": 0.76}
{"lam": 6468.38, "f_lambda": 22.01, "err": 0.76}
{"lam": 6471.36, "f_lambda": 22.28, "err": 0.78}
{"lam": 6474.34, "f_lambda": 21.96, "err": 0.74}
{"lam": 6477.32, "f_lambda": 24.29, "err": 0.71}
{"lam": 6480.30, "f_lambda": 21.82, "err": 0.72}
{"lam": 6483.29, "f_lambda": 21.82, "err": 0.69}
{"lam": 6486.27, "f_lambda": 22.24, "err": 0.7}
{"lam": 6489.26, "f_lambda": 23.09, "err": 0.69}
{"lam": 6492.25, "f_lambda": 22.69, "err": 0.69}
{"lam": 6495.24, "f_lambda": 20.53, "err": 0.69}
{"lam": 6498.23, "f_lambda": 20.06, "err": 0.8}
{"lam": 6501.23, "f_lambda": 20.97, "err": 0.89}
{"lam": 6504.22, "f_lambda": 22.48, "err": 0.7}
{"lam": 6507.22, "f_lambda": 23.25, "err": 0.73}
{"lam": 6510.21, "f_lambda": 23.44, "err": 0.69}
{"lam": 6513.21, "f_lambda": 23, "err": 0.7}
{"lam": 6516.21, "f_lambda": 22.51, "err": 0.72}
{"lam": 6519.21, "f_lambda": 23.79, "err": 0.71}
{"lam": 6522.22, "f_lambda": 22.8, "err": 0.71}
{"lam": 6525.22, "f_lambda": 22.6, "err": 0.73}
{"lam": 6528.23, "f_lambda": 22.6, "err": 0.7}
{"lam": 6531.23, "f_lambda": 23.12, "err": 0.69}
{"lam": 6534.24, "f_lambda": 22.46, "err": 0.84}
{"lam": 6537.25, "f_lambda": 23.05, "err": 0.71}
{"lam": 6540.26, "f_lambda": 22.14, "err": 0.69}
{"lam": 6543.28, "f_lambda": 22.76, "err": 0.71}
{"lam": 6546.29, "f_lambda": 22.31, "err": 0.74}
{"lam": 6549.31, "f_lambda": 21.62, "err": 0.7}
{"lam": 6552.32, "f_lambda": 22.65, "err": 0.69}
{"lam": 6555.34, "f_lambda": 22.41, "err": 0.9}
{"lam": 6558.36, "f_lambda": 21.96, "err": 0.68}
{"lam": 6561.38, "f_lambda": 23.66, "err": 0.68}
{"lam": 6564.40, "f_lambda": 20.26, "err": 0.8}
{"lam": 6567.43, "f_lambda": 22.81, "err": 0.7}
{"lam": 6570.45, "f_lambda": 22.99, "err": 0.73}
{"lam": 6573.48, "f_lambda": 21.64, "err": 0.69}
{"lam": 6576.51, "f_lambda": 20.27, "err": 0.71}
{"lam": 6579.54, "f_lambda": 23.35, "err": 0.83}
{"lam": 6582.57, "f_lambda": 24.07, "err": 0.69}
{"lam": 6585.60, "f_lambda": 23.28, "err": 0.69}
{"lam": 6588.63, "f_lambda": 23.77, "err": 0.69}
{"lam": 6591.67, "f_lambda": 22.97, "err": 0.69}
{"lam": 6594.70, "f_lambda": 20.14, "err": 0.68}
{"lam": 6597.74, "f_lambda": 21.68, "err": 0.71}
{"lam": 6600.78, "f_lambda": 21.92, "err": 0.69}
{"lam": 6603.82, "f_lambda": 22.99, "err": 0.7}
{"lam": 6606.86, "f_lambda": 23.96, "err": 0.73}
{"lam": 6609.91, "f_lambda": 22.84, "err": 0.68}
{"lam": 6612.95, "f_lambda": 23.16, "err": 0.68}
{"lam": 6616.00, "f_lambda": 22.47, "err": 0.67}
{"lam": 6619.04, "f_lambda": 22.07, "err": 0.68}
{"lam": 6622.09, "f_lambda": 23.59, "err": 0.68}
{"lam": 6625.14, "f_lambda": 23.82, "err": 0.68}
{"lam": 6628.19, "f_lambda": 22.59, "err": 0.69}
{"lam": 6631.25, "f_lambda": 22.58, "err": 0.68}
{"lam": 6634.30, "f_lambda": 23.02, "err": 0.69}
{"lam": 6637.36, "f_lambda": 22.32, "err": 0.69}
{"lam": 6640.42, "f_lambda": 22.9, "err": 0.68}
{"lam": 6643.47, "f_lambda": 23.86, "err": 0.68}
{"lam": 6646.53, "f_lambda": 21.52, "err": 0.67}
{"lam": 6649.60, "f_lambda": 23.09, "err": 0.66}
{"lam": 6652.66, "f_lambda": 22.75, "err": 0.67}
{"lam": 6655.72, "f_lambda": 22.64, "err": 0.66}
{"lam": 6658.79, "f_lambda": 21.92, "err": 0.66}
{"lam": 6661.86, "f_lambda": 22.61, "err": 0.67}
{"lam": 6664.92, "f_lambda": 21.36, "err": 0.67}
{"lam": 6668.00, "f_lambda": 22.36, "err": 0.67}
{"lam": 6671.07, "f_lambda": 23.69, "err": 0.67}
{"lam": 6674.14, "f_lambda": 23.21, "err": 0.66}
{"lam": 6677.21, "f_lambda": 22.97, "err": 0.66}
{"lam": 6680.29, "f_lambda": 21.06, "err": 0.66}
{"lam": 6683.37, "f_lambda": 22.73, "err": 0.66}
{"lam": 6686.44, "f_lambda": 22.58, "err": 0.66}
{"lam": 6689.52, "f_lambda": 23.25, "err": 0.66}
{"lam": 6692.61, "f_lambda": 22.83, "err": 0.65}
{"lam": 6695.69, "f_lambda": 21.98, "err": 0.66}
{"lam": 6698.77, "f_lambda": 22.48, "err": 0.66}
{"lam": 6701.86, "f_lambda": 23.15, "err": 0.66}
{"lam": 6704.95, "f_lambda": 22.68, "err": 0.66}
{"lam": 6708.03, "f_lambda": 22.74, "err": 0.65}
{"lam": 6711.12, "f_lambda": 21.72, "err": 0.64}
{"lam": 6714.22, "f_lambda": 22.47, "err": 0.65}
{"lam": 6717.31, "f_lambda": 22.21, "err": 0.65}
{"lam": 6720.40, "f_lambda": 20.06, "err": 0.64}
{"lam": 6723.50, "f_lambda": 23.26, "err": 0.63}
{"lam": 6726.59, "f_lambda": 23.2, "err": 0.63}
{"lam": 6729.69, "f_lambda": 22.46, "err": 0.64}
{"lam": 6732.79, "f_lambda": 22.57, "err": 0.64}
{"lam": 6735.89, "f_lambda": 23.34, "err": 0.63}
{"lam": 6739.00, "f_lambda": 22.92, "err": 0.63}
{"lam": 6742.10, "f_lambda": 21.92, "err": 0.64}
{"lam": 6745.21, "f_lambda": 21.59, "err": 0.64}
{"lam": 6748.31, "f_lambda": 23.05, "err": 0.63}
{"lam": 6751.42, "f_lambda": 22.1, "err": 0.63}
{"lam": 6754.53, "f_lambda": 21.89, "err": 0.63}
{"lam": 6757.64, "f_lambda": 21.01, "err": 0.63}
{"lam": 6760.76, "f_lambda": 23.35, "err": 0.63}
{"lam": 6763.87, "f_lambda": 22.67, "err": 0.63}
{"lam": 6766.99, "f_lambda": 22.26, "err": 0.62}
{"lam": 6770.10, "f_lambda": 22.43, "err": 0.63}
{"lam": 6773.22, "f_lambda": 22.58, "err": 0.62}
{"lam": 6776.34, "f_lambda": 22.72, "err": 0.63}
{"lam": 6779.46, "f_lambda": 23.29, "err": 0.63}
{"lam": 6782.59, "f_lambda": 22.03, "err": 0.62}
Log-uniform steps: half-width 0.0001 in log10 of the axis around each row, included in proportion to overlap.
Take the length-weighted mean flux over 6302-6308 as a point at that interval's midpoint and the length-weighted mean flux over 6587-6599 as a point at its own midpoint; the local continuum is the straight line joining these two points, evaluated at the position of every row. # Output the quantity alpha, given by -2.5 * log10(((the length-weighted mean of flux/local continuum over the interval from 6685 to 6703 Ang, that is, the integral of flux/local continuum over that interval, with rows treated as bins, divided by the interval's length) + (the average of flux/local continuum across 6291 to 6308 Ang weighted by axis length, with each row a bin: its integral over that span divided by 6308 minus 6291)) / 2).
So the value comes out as -0.010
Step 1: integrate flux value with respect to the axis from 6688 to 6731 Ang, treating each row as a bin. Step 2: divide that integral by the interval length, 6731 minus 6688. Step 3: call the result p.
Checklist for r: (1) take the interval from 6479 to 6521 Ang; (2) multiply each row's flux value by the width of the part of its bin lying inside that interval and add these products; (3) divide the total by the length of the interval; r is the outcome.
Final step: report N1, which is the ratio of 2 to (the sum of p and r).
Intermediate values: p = 22.5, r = 22.3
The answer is 0.0447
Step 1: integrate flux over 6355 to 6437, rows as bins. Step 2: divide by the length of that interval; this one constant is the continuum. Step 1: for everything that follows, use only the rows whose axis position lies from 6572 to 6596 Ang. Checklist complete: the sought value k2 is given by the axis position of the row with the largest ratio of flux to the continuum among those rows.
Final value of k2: 6582.57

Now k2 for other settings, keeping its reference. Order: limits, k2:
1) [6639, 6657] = 6643.47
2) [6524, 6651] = 6582.57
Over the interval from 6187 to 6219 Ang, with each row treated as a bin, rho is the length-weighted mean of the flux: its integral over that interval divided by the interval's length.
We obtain 21.9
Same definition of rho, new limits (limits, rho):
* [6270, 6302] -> 22.0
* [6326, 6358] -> 21.9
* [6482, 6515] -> 22.2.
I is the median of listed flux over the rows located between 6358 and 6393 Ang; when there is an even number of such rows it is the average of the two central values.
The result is 21.7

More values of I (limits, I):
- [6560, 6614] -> 23.0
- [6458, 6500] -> 22.1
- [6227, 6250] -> 20.6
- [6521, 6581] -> 22.6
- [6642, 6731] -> 22.6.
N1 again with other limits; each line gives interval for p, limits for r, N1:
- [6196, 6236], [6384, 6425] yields 0.0463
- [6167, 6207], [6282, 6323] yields 0.0459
